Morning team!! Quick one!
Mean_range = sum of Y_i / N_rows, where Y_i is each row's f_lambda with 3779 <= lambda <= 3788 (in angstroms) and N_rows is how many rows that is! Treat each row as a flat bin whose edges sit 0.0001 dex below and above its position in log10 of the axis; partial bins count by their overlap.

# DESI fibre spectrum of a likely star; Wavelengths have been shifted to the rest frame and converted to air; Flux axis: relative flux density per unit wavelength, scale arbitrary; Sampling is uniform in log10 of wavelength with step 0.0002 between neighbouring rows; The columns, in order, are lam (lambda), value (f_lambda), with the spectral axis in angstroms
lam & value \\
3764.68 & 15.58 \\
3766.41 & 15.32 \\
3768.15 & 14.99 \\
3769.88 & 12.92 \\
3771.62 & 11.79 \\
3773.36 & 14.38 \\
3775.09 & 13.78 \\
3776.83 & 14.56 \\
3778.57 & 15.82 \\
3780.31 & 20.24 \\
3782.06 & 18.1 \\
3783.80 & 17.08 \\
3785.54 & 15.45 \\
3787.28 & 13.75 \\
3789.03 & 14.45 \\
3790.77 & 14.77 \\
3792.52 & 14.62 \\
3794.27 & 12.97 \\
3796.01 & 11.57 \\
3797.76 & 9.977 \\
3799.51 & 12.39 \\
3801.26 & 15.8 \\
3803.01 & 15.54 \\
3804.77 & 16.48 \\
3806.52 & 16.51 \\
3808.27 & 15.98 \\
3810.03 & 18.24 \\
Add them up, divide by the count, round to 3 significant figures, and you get 16.9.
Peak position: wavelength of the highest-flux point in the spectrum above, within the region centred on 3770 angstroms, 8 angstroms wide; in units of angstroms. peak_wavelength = 3766.41 angstroms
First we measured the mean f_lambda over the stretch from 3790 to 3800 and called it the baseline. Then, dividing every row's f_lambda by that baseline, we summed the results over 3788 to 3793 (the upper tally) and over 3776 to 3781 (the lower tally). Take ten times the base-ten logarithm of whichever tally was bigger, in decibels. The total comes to 6.0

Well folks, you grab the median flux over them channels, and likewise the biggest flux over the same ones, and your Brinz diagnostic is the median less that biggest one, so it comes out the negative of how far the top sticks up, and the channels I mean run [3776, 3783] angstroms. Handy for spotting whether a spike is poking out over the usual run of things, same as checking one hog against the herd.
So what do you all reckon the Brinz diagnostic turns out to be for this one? -3.3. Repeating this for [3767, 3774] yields -1.3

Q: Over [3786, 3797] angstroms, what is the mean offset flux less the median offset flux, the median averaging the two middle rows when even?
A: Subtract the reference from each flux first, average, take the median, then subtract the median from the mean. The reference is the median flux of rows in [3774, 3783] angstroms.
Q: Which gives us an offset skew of -0.4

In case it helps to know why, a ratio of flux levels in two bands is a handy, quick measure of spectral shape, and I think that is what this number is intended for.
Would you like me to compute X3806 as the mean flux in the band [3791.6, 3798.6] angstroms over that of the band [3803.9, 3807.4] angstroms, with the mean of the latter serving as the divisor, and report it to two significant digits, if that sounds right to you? 0.74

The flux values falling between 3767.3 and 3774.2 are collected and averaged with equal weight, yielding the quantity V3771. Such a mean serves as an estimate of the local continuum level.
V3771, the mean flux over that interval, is 13.5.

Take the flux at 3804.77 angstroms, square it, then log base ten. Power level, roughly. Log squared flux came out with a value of 2.43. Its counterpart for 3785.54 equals 2.38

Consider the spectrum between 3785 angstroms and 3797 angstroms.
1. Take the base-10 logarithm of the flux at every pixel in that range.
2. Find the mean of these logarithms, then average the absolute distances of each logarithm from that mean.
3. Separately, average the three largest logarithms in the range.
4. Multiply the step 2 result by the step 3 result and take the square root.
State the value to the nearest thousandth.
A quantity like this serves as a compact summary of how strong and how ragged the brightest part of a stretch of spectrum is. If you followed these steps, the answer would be 0.195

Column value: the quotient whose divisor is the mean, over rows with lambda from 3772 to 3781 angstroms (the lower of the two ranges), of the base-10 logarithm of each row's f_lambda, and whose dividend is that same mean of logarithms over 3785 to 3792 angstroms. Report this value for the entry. 0.98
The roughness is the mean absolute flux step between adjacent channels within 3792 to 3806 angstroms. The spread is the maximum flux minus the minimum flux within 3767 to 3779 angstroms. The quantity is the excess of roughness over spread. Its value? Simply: -2.4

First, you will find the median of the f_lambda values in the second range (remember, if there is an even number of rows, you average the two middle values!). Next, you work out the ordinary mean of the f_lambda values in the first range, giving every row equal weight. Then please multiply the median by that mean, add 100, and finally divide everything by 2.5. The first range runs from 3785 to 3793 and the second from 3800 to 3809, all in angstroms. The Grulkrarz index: 133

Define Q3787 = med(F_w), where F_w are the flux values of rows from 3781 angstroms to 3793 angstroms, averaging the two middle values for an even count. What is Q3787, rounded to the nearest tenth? 14.8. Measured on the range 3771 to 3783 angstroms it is 14.6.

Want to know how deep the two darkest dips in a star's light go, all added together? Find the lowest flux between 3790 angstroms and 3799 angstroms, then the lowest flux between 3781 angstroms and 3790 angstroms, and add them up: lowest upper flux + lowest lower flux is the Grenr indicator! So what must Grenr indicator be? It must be 23.7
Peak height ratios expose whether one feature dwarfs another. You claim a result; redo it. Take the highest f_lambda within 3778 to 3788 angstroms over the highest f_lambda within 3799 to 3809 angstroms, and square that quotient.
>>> 1.50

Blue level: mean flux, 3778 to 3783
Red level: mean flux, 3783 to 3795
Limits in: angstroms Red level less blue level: -3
